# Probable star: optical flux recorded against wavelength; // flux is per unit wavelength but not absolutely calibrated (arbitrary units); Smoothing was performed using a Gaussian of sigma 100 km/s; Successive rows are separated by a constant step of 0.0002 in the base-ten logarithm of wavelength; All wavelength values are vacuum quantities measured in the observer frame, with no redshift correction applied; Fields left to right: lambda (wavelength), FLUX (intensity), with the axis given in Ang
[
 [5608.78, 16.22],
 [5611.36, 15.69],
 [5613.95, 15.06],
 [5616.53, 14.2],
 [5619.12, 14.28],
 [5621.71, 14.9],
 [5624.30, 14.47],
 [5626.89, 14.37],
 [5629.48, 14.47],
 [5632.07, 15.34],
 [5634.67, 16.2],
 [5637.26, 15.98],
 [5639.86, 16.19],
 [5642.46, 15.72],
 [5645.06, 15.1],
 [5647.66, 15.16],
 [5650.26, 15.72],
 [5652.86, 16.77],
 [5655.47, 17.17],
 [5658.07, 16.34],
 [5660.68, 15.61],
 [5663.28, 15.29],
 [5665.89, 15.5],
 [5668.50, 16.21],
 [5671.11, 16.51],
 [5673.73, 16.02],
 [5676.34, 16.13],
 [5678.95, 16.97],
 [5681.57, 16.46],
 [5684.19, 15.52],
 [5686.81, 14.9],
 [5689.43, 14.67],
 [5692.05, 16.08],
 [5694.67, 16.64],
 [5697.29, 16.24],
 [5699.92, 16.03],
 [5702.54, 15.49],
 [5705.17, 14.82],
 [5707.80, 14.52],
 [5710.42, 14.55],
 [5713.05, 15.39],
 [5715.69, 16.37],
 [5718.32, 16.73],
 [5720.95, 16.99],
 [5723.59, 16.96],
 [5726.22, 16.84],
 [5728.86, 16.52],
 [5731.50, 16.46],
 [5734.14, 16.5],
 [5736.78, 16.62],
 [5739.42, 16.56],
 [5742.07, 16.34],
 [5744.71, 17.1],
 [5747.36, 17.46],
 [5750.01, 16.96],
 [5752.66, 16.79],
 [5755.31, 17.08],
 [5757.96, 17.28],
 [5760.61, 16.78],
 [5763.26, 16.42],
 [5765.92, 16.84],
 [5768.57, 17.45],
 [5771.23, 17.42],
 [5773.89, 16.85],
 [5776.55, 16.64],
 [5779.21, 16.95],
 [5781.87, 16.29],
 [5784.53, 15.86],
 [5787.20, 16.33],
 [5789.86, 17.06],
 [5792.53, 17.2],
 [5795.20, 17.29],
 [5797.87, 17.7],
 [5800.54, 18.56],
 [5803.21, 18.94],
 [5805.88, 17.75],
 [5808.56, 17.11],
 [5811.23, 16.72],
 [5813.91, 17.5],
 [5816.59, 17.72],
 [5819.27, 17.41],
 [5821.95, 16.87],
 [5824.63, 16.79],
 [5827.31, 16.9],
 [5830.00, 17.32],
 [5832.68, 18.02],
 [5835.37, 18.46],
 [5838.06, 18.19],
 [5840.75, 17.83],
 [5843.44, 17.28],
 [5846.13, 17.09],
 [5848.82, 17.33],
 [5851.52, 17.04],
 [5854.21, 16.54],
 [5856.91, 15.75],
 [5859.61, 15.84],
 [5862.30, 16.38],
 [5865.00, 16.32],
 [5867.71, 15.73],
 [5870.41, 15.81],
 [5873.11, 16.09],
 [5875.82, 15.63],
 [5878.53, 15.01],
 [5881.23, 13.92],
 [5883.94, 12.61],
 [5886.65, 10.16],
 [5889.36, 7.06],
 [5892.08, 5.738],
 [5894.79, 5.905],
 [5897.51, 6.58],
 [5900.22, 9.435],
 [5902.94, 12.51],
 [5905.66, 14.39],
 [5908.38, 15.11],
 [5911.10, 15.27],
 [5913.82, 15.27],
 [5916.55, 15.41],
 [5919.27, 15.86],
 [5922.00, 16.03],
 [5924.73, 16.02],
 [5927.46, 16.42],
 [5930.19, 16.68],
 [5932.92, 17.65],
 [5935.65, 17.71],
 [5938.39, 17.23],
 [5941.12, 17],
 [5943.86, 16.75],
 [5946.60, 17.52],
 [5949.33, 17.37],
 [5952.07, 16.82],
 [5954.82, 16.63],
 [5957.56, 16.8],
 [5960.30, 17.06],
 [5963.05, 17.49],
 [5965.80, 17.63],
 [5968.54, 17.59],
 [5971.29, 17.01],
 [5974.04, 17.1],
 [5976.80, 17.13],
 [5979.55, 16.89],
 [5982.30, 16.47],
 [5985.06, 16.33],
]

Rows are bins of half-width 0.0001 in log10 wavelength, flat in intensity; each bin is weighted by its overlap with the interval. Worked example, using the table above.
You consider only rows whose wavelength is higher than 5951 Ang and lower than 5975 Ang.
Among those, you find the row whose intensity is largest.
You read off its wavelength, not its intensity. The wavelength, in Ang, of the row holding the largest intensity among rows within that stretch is 5965.80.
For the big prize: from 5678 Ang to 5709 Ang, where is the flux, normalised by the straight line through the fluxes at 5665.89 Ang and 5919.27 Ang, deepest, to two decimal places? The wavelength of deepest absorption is 5707.80 Ang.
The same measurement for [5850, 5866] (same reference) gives 5856.91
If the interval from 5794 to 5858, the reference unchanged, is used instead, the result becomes 5856.91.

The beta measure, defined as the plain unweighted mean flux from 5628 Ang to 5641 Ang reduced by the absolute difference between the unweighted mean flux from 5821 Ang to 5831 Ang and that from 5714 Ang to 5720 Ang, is 15.2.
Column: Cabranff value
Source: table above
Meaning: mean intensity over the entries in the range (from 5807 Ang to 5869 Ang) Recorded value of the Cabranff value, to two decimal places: 17.05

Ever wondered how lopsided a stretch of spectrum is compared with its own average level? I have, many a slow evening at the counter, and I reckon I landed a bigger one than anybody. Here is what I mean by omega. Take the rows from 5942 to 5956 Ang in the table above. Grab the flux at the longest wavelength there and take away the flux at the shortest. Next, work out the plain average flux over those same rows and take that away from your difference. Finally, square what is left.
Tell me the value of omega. 294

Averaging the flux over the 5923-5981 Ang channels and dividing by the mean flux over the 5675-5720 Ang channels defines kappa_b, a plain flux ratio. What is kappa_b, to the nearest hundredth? 1.08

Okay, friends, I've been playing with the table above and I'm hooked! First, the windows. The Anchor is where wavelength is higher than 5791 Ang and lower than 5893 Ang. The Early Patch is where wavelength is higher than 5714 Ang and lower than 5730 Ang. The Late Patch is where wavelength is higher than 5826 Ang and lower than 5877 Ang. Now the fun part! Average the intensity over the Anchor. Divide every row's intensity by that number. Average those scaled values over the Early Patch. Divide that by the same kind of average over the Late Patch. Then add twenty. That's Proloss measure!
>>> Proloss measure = 21.0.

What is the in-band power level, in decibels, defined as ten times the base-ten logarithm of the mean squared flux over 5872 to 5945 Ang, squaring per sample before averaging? 23.1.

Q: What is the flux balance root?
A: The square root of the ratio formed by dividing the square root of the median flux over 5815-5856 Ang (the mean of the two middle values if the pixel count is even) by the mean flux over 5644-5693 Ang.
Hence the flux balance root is 0.51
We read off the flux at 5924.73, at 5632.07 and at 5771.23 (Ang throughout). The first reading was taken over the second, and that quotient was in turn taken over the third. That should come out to 0.060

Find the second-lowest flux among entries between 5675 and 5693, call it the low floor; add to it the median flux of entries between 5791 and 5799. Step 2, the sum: 32.2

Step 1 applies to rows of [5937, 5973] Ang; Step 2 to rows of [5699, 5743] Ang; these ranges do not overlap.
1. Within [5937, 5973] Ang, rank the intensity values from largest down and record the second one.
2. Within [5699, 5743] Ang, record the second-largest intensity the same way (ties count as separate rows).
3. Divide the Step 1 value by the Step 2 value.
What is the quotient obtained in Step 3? 1.04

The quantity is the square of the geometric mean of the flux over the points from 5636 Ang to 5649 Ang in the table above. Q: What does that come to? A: 244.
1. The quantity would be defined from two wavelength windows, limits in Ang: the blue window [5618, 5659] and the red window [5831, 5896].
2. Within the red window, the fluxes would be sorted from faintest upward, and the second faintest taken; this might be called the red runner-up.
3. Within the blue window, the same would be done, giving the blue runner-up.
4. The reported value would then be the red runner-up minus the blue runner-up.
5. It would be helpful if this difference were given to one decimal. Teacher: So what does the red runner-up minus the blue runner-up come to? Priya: -8.5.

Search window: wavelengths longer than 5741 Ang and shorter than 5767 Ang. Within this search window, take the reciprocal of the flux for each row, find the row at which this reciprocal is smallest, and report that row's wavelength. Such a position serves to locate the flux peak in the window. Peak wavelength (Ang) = 5747.36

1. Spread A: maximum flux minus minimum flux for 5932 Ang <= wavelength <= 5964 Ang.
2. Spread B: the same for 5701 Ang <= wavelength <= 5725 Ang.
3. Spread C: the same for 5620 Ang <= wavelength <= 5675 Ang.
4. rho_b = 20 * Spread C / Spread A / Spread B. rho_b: 21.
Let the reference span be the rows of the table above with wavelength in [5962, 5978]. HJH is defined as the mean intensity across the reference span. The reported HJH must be 17.3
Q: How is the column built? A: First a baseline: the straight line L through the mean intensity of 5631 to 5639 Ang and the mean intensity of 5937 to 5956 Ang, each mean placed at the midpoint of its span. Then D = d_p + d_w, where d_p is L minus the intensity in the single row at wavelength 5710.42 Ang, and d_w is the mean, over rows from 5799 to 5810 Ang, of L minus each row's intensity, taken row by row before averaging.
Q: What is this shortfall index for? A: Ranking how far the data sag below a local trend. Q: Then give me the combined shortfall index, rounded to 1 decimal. 0.0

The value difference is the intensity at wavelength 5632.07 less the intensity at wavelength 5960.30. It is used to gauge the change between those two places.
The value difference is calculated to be -1.7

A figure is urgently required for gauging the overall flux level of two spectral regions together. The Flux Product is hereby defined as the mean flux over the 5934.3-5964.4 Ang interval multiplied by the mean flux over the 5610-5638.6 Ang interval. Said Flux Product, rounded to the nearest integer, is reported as 257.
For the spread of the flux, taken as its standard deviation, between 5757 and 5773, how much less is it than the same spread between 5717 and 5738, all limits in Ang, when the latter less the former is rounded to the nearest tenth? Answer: -0.2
